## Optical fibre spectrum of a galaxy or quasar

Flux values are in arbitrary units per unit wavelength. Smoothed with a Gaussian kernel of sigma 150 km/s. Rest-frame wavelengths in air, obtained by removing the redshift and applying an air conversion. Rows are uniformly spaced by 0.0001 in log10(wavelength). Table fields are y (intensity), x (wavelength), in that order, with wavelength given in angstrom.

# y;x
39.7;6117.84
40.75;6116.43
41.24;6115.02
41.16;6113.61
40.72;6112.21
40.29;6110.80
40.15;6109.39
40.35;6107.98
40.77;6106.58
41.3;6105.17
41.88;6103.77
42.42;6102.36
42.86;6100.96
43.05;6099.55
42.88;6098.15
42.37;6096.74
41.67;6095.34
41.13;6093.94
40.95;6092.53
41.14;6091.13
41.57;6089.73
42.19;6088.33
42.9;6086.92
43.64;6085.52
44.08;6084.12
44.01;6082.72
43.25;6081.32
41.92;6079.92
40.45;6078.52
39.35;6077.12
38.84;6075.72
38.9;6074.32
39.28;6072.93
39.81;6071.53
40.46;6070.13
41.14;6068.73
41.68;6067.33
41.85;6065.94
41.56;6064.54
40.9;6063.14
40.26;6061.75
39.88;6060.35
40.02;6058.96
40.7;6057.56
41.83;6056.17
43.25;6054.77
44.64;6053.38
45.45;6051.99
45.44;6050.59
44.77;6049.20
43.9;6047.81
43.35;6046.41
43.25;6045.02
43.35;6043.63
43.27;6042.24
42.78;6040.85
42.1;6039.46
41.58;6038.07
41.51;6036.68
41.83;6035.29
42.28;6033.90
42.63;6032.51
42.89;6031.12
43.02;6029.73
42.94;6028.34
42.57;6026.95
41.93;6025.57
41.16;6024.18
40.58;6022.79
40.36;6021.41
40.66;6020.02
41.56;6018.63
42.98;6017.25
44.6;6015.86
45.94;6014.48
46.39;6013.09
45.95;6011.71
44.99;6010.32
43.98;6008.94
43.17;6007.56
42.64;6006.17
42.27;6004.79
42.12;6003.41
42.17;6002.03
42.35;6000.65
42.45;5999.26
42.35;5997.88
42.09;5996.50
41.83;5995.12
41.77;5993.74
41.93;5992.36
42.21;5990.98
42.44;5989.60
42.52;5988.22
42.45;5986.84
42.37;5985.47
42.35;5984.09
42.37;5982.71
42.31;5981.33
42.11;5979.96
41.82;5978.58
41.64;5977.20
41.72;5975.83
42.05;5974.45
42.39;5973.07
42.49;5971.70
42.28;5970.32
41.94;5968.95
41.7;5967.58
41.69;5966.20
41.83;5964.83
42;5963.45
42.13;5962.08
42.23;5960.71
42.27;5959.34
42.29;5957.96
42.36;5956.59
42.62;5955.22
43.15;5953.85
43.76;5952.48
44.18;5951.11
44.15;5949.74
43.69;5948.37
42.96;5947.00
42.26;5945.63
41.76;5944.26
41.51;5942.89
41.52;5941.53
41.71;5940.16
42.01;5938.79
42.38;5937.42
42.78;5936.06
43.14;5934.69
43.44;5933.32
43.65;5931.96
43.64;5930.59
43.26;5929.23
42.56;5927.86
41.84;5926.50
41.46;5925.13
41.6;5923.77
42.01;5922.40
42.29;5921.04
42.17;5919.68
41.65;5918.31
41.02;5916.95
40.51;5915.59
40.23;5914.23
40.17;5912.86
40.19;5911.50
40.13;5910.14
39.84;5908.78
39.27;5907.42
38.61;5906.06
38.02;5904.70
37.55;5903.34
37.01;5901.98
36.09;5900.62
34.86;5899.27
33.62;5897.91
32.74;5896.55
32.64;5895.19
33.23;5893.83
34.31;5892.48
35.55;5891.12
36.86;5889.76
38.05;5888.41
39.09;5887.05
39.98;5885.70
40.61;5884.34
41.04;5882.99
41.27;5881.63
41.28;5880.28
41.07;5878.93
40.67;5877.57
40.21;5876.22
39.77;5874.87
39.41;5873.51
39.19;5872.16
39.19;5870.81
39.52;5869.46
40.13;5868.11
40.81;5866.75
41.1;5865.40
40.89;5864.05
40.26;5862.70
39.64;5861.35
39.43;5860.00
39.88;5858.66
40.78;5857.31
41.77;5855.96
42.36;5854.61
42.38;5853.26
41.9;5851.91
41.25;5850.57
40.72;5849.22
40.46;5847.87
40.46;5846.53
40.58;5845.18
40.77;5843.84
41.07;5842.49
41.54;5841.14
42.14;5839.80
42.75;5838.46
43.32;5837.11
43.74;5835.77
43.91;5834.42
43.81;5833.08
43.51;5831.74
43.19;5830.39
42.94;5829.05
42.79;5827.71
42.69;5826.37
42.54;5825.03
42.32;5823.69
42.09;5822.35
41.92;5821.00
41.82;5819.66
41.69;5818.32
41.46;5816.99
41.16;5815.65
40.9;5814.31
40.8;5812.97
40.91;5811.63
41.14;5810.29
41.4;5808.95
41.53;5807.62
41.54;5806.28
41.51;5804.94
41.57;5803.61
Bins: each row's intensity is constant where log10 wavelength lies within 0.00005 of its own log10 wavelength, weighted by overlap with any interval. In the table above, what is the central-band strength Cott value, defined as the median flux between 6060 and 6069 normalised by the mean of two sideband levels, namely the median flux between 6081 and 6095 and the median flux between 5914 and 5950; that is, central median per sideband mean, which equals 0.97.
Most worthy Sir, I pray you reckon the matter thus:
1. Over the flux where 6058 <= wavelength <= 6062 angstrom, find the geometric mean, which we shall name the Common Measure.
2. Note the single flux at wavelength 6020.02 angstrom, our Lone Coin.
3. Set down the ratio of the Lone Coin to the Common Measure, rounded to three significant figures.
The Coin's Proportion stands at 1.02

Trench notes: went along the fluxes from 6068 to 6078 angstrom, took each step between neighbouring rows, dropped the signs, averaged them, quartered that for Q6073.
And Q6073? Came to 0.12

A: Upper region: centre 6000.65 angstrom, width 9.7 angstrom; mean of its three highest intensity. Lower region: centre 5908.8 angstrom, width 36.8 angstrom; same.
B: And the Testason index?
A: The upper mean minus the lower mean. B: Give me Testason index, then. 0.2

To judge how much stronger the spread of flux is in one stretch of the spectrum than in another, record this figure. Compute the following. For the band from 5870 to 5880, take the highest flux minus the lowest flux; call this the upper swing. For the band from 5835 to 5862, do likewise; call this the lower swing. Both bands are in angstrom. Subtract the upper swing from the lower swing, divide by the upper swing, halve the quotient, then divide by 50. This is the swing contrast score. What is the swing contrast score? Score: 0.0129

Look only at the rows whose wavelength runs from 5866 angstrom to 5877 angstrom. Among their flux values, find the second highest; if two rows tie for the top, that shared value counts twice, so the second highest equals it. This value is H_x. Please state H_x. 40.21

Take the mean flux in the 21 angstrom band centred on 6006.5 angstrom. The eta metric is 43.6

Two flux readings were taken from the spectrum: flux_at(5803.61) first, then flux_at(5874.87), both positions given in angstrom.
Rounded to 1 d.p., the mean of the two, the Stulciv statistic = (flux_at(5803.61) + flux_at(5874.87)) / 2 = 40.7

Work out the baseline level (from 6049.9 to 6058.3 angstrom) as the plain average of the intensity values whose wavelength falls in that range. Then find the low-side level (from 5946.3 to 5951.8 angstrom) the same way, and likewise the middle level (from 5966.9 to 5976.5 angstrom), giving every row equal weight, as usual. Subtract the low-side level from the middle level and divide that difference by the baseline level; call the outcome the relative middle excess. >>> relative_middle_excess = -0.038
